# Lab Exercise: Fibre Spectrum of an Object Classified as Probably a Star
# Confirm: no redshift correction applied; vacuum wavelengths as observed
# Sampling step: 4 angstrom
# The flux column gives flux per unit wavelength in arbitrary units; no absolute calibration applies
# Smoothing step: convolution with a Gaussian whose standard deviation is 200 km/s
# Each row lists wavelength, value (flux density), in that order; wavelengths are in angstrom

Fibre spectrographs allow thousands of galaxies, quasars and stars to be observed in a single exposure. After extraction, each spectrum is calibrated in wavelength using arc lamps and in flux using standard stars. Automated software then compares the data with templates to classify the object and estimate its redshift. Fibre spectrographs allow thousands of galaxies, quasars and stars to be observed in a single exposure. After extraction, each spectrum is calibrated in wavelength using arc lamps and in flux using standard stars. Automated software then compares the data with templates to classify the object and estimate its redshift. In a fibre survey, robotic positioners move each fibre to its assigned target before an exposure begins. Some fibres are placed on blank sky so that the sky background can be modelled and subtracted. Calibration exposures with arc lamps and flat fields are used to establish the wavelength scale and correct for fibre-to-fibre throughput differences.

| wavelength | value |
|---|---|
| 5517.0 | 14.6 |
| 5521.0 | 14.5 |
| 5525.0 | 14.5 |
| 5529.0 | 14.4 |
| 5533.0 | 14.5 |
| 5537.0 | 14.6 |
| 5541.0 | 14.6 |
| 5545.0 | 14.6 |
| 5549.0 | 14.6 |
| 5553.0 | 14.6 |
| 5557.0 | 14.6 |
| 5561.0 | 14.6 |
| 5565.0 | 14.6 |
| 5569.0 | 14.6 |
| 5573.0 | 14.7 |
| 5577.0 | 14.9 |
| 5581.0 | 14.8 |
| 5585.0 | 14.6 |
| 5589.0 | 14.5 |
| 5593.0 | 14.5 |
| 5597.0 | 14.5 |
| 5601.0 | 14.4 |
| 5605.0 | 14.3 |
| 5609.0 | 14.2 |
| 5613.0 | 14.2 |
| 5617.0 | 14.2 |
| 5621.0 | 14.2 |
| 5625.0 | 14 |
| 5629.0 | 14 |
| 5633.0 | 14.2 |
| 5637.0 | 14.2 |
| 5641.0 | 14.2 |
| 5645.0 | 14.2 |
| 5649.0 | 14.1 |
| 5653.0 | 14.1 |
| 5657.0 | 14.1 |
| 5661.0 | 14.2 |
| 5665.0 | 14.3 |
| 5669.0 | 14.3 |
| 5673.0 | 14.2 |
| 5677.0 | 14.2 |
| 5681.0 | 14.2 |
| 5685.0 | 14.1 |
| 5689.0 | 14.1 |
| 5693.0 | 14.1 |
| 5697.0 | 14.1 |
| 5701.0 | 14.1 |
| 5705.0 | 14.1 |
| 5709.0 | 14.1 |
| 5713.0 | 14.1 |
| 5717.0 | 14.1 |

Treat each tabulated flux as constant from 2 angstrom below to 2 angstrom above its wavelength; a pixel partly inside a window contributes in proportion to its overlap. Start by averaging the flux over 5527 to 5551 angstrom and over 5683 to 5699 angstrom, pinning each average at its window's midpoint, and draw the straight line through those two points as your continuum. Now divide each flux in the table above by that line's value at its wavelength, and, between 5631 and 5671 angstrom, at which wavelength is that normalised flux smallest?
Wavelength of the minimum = 5649.0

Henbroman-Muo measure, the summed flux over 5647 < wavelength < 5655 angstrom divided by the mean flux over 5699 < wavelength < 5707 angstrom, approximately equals 2.00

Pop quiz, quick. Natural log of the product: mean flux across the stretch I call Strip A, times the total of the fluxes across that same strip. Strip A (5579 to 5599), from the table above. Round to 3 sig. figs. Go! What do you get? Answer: 6.97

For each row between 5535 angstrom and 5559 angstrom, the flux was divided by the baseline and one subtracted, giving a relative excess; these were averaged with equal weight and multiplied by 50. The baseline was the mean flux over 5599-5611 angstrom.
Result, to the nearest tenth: 1.0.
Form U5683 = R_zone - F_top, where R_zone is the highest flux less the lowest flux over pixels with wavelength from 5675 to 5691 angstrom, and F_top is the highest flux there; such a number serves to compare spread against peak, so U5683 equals -14.1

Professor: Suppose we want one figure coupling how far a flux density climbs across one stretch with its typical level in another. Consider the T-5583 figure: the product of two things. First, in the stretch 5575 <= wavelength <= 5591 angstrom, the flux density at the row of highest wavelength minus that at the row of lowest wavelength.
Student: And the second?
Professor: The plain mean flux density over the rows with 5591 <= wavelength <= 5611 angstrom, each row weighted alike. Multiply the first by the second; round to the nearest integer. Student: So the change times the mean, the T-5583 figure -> -6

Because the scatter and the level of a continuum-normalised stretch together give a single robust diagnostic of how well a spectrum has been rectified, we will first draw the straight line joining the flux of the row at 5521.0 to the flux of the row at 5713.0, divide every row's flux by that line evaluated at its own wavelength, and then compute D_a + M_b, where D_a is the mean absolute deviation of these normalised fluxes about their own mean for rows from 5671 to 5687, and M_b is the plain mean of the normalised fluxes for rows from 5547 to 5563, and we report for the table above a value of 1.01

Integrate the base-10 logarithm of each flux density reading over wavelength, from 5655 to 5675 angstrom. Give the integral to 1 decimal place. 23.1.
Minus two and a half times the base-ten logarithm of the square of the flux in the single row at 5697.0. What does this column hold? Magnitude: -5.75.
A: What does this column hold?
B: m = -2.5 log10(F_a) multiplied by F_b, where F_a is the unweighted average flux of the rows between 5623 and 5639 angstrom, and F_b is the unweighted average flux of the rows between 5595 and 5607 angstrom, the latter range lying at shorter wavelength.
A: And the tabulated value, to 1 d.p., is -41.4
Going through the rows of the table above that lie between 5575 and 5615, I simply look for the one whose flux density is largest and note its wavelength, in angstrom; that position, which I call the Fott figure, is 5577.0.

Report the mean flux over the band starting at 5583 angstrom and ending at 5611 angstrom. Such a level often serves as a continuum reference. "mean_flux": 14.4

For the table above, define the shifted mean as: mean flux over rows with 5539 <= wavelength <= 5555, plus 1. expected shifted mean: 15.60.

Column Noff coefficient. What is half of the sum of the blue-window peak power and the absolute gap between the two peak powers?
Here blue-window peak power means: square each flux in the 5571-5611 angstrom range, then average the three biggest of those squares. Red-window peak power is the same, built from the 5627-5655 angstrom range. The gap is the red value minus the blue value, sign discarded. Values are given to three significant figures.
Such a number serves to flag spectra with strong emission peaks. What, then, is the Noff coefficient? 118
